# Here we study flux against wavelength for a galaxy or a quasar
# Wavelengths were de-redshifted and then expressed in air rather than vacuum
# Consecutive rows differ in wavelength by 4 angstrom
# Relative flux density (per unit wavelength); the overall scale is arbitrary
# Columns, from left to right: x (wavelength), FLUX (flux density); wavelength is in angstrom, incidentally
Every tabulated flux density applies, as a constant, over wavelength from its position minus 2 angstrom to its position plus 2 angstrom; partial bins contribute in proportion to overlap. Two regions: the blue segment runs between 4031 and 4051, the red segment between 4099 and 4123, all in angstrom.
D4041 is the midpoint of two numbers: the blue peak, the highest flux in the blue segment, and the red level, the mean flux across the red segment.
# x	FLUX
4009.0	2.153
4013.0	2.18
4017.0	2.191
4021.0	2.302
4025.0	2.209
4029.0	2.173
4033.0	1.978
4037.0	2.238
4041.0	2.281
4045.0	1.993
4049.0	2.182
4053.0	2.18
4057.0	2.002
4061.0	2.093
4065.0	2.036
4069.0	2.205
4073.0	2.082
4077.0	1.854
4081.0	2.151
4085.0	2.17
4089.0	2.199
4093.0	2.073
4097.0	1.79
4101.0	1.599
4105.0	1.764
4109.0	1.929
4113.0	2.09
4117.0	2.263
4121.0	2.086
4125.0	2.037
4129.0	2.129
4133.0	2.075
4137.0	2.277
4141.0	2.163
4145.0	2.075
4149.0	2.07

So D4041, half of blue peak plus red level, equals 2.12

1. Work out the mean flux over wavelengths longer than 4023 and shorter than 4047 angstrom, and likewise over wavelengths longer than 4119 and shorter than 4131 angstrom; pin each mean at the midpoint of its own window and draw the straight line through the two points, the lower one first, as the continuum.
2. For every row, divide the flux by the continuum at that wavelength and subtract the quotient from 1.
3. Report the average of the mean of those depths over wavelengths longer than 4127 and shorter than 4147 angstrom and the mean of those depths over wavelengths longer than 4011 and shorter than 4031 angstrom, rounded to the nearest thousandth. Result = -0.029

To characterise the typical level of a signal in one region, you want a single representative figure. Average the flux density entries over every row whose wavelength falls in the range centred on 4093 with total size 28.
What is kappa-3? 1.96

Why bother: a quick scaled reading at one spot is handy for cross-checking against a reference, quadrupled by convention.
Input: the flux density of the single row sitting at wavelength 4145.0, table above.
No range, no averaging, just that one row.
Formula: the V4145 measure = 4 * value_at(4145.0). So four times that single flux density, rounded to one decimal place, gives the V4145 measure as 8.3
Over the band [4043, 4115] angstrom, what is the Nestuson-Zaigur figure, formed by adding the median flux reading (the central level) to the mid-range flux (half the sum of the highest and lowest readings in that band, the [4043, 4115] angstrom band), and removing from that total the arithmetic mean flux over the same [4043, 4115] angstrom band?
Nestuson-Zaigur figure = 1.96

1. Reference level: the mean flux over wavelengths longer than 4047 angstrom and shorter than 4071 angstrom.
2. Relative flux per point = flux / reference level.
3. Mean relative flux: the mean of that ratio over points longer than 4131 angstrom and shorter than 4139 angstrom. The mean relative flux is 1.03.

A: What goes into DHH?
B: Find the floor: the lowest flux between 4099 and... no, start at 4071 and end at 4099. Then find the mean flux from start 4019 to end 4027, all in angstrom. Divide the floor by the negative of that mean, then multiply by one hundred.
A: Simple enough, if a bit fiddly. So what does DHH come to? -79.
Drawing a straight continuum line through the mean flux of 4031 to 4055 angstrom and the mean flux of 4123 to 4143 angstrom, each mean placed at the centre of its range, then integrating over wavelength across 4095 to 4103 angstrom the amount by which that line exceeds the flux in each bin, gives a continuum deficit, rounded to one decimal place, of 3.6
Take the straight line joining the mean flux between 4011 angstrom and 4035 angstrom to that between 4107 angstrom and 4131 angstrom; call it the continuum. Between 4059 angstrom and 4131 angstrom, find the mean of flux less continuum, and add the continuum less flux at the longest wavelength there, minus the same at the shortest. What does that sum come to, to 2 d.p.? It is -0.17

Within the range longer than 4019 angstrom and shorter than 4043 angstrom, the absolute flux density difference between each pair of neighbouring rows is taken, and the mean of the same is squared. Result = 0.0157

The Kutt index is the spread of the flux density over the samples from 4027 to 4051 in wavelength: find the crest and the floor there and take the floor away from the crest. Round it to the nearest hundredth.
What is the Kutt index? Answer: 0.30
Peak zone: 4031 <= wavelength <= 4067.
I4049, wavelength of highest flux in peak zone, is 4041.0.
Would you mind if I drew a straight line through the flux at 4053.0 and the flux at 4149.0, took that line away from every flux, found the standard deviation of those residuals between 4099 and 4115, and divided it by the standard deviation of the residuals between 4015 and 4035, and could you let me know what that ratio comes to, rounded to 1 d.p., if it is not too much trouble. 1.9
